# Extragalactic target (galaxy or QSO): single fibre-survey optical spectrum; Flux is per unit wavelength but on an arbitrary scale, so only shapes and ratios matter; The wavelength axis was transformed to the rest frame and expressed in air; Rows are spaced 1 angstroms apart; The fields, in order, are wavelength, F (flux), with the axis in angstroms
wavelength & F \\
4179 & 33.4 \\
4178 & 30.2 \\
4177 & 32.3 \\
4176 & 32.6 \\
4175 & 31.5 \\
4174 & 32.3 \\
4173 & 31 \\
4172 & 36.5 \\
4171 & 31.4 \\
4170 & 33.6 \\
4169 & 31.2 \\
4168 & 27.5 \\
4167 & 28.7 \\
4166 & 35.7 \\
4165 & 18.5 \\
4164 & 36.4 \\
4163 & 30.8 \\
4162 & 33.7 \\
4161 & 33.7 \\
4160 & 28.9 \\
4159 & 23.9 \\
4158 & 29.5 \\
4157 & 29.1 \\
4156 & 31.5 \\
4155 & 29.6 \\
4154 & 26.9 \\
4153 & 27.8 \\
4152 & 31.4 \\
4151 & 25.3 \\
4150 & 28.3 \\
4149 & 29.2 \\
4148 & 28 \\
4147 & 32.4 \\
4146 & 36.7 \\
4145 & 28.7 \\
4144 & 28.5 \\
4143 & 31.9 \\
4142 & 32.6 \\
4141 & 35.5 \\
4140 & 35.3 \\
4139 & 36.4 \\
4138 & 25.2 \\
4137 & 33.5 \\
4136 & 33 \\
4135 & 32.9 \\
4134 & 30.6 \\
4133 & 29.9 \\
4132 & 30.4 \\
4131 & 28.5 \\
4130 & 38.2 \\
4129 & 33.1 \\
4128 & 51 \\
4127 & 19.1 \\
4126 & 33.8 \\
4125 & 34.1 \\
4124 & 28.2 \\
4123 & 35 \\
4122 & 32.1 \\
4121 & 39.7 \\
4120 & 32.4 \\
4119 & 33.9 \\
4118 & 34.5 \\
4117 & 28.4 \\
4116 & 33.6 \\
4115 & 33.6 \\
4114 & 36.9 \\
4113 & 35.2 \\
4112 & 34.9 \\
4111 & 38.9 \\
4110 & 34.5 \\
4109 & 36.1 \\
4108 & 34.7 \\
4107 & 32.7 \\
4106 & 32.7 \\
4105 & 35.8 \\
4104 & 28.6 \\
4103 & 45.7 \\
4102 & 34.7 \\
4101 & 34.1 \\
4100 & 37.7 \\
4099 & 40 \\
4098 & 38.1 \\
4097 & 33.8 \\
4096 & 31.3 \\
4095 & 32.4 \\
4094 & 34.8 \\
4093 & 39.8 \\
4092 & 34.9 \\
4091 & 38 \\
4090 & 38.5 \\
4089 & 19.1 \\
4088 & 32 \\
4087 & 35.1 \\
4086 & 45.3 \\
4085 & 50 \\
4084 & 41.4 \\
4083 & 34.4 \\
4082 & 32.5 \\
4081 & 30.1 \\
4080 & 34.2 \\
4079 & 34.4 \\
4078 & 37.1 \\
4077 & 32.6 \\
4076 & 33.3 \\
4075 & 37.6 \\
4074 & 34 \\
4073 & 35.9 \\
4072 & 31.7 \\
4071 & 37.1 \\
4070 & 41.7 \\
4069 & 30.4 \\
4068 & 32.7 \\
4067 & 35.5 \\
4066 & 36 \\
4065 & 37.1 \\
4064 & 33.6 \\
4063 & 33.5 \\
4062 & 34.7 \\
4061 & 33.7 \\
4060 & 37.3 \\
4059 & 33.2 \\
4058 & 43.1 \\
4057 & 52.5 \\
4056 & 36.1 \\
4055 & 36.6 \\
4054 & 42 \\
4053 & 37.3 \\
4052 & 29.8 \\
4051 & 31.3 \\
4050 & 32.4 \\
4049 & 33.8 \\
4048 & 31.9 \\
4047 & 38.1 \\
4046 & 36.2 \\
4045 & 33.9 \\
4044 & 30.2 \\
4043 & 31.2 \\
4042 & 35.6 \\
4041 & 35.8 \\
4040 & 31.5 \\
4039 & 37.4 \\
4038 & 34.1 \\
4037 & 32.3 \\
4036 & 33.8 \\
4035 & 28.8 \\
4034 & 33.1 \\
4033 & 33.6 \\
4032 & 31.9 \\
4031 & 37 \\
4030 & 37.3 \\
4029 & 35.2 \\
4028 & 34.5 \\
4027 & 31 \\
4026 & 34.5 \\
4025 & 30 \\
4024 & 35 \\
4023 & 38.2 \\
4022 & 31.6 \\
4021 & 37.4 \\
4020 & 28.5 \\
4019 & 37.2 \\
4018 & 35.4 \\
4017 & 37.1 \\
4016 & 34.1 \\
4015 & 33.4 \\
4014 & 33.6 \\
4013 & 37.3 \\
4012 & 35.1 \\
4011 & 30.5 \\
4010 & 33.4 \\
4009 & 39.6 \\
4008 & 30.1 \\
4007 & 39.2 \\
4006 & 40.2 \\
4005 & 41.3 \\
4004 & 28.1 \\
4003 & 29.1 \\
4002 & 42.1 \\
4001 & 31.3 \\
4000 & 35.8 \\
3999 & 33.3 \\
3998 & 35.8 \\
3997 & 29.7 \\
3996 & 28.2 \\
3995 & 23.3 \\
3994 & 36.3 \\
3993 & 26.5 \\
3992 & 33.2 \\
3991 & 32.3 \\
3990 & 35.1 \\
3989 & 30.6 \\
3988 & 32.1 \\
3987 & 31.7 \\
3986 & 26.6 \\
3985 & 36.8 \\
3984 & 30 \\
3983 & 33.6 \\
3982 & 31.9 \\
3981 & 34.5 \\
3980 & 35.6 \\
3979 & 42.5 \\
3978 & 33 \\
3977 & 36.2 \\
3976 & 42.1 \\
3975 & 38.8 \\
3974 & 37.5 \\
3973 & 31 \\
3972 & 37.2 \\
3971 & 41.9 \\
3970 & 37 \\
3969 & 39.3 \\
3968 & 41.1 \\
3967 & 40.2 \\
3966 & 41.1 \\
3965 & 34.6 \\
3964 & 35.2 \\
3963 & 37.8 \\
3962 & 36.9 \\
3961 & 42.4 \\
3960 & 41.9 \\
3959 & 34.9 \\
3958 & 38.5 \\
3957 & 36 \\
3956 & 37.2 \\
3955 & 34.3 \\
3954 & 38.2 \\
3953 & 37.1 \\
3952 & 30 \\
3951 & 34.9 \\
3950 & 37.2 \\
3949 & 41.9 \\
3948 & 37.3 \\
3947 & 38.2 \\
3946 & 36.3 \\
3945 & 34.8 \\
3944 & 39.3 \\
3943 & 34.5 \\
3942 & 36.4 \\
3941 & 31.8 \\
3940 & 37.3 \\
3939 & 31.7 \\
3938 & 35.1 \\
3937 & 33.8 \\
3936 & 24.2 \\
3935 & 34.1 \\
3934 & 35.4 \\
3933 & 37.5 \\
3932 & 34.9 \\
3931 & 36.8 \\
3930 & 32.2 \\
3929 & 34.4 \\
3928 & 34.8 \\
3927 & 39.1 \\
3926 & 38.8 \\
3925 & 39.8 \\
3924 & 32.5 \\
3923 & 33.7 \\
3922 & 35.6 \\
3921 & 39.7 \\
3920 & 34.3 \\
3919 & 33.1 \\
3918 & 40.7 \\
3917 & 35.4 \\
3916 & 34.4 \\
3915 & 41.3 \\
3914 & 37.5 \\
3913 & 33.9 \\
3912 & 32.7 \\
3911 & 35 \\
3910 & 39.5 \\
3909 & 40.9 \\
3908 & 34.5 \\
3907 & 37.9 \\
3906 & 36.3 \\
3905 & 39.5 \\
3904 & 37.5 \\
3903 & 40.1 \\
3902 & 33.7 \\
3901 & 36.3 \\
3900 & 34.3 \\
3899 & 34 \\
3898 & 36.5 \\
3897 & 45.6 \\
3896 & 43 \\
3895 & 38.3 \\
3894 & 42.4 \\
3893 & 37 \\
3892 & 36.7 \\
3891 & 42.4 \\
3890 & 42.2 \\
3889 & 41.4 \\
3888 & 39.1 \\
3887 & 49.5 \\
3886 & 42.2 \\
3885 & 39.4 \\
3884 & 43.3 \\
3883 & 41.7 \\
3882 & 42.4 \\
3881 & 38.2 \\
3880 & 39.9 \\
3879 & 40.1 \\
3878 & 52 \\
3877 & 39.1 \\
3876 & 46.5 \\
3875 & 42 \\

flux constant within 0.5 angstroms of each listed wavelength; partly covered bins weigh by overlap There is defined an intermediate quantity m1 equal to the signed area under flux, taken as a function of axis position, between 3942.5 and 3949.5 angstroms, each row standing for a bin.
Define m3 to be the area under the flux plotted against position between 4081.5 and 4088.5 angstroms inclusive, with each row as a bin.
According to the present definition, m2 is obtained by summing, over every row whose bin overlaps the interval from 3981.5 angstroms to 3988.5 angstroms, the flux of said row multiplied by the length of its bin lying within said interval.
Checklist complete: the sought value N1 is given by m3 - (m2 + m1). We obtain -214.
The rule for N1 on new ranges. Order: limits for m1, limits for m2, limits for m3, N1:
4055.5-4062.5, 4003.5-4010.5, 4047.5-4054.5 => -284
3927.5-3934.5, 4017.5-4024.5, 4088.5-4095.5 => -252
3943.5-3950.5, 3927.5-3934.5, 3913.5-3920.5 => -254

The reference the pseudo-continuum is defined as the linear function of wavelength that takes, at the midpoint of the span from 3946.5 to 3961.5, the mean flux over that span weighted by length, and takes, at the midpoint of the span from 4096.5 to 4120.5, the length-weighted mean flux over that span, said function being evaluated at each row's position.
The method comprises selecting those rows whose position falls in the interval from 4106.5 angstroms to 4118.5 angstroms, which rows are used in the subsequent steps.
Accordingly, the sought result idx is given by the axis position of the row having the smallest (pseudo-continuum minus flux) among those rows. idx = 4111 angstroms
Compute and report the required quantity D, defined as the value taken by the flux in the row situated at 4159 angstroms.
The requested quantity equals 23.9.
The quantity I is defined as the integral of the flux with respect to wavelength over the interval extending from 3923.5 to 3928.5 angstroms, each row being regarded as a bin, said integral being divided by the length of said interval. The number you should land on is 37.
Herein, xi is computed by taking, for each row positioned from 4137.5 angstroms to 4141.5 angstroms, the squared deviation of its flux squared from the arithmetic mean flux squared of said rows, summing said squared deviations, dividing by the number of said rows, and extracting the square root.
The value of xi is 280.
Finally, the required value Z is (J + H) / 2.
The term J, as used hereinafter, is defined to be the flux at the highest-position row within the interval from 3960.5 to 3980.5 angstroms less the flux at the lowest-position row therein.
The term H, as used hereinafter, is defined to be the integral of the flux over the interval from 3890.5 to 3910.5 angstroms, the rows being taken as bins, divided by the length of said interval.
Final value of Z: 15.8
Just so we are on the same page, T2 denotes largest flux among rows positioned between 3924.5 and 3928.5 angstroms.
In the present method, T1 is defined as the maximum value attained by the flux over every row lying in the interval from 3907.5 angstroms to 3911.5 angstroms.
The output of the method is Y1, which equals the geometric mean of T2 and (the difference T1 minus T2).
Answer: 7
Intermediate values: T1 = 40.9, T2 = 39.8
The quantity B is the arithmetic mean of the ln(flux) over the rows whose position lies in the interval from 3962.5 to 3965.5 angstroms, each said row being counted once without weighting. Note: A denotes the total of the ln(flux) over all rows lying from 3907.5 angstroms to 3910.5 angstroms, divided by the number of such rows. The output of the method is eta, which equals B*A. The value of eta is 13.04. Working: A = 3.64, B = 3.58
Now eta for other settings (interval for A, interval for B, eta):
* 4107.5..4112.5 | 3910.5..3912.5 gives 12.60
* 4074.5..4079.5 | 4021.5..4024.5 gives 12.62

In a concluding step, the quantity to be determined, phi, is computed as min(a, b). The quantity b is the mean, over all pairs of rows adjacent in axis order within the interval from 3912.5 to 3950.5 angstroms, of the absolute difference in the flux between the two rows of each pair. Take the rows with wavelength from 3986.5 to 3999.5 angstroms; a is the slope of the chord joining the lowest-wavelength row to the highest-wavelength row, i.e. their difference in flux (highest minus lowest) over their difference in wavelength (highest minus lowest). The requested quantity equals 0.13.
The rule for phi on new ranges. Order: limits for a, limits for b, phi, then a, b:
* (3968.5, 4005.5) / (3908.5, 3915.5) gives 0.06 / 0.1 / 2.8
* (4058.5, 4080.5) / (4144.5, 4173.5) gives 0.05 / 0.0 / 4.5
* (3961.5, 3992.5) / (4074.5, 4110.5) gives -0.12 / -0.1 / 4.6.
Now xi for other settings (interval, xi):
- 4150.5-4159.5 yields 137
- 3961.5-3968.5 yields 192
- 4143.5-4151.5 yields 202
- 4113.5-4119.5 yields 164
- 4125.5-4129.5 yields 811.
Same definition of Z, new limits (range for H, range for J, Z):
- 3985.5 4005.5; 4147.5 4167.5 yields 16.4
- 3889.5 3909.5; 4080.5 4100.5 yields 23.0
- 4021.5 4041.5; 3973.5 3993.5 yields 11.4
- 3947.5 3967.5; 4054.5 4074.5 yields 17.4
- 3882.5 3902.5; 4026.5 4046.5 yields 22.6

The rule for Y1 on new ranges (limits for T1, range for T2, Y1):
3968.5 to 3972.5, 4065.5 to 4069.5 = 15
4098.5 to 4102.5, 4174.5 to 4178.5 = 16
